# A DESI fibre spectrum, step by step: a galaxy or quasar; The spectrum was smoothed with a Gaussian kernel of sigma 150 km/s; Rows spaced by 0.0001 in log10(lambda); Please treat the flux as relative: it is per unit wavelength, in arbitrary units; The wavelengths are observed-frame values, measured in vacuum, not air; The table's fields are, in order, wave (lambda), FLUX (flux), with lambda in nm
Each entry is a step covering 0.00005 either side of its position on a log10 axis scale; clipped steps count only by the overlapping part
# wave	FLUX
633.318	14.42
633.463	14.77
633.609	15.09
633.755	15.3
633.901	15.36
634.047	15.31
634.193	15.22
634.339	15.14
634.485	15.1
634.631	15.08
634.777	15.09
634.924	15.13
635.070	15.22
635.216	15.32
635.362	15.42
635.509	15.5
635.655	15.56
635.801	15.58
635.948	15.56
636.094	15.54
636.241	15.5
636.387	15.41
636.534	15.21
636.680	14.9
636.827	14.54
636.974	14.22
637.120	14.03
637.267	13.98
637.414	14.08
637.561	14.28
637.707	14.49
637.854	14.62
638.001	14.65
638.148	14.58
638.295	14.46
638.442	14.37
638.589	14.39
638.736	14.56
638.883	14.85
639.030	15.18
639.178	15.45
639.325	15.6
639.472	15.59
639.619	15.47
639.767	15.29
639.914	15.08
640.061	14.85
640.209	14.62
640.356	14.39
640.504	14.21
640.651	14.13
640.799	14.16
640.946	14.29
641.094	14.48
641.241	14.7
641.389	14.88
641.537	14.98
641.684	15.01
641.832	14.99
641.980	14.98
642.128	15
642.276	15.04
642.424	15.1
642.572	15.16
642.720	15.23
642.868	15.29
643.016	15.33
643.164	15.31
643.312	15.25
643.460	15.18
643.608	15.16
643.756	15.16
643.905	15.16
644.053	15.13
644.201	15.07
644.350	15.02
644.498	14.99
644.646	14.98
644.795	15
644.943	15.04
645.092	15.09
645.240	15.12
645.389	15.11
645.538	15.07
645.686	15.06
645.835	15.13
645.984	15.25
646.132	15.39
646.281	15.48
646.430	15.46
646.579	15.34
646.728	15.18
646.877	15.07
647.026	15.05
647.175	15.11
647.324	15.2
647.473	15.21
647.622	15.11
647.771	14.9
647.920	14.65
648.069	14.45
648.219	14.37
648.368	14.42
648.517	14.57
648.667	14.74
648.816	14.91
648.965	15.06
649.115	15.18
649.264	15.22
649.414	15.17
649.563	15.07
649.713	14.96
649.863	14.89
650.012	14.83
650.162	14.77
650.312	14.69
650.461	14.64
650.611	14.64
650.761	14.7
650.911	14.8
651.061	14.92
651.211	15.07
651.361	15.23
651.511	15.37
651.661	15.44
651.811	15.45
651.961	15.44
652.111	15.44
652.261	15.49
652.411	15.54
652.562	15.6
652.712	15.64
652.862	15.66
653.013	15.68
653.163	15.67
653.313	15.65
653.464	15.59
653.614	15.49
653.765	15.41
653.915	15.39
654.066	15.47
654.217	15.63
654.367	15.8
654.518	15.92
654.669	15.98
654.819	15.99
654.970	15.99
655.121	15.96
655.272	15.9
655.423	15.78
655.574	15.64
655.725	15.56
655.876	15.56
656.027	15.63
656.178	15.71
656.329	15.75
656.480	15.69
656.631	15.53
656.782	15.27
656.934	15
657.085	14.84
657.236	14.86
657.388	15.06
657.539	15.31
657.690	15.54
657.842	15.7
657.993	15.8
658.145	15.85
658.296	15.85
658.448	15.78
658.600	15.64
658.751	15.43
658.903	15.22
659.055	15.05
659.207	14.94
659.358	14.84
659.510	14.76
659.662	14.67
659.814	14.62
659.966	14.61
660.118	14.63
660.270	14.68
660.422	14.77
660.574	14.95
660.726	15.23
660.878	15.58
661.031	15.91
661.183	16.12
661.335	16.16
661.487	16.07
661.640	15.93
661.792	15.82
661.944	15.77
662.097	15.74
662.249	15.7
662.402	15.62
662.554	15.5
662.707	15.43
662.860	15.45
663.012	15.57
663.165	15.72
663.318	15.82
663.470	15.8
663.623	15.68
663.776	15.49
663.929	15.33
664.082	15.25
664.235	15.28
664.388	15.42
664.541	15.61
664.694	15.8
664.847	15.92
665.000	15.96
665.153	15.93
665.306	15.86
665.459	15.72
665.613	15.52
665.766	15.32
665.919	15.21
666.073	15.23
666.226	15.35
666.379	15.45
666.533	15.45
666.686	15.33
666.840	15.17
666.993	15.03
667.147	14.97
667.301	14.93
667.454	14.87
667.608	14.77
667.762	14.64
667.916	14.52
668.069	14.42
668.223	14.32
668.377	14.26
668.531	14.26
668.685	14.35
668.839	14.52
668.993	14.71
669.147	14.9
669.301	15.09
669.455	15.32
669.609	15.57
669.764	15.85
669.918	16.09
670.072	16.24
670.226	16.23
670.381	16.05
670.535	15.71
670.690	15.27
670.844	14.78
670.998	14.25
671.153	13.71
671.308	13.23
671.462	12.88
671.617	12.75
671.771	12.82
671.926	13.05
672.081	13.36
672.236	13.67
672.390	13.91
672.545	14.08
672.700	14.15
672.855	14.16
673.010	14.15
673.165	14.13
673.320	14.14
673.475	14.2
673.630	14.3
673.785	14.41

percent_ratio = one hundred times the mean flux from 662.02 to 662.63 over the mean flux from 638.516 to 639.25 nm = 105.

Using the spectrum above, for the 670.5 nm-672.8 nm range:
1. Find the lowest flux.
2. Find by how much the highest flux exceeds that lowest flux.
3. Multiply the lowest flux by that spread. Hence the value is 38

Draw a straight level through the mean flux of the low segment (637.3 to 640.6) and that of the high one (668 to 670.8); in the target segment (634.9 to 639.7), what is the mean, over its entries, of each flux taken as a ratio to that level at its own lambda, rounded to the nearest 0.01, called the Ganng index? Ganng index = 1.01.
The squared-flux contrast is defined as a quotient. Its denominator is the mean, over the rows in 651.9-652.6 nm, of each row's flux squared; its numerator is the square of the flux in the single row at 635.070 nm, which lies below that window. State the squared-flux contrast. 0.96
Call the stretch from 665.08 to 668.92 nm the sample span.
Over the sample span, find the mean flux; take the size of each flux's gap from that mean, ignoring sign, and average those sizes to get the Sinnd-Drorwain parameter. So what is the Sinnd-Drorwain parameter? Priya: 0.43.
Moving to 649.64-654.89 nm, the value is 0.34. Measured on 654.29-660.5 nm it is 0.42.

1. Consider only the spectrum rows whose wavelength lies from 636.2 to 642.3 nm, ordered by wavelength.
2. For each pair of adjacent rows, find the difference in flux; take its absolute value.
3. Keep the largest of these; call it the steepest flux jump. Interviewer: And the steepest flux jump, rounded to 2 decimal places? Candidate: 0.36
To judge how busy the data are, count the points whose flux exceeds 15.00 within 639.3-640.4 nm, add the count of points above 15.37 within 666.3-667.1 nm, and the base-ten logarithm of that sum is 0.85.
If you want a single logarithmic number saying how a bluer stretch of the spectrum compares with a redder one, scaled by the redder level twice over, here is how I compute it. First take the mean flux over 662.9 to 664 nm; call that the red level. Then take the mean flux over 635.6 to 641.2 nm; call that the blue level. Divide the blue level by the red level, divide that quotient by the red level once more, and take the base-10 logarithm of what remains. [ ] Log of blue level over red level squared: -1.218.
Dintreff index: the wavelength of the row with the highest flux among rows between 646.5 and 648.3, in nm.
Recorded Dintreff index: 646.579 nm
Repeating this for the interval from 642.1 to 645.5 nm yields 643.016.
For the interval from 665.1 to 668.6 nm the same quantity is 665.153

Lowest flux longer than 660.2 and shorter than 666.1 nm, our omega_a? 14.68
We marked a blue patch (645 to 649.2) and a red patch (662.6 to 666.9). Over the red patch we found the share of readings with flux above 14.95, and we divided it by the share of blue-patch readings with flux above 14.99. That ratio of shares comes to 1.4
